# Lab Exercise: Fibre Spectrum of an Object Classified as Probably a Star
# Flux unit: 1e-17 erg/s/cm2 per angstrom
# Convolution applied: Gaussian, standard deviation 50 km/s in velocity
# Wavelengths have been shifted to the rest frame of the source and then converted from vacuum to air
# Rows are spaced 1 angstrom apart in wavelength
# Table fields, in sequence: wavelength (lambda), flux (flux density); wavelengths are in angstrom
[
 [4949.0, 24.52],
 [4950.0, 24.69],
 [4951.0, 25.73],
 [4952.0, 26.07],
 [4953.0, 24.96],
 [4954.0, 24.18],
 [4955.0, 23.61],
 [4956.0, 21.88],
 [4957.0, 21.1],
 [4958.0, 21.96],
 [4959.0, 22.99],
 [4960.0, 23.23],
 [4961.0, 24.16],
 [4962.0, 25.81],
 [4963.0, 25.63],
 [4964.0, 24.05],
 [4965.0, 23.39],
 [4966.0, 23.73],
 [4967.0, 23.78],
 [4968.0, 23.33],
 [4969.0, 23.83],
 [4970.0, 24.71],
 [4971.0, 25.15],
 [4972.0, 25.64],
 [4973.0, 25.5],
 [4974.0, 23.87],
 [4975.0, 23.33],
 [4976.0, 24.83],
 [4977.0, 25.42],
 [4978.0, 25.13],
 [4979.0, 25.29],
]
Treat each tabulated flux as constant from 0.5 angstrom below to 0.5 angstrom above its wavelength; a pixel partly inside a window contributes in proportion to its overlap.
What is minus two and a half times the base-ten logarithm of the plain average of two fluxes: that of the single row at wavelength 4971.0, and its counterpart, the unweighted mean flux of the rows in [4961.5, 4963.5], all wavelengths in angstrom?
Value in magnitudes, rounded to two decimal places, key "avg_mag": -3.51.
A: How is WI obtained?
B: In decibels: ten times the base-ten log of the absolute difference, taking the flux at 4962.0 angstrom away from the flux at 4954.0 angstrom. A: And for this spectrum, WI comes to 2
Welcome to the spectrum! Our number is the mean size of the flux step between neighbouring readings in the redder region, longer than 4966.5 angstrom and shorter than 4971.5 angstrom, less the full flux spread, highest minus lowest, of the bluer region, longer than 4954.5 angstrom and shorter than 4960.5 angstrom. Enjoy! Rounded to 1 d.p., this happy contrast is -1.9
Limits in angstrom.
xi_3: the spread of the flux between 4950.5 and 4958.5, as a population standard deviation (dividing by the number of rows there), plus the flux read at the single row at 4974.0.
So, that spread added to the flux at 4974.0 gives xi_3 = 25.6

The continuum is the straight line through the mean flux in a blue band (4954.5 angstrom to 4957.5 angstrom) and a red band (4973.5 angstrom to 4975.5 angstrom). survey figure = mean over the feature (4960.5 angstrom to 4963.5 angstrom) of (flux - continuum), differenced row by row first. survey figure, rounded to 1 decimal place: 2.5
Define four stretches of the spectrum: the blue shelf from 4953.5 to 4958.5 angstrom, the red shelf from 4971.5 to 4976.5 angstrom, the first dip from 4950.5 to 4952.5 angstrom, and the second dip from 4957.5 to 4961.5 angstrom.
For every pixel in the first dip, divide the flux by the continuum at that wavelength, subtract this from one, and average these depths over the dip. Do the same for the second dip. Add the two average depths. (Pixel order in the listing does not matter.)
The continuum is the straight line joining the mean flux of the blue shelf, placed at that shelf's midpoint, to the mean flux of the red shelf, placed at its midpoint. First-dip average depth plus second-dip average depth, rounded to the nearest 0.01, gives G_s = -0.18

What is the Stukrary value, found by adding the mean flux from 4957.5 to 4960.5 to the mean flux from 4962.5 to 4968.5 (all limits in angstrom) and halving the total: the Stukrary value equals 23.4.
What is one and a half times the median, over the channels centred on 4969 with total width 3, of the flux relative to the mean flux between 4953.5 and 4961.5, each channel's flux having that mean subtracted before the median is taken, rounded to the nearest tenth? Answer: 1.4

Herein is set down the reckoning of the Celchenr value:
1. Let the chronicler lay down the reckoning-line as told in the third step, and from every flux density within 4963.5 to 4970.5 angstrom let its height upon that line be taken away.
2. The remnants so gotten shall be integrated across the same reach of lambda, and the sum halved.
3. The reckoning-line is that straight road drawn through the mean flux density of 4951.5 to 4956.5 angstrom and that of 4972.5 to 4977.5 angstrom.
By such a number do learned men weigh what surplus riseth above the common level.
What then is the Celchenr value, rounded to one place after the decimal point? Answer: -2.1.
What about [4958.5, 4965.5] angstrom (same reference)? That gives -0.5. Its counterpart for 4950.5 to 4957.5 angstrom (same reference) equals -0.7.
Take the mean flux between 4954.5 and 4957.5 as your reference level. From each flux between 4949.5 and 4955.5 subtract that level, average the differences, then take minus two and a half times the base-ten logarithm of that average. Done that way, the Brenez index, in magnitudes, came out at -1.07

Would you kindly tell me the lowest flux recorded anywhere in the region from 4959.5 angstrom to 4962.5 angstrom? 23.23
